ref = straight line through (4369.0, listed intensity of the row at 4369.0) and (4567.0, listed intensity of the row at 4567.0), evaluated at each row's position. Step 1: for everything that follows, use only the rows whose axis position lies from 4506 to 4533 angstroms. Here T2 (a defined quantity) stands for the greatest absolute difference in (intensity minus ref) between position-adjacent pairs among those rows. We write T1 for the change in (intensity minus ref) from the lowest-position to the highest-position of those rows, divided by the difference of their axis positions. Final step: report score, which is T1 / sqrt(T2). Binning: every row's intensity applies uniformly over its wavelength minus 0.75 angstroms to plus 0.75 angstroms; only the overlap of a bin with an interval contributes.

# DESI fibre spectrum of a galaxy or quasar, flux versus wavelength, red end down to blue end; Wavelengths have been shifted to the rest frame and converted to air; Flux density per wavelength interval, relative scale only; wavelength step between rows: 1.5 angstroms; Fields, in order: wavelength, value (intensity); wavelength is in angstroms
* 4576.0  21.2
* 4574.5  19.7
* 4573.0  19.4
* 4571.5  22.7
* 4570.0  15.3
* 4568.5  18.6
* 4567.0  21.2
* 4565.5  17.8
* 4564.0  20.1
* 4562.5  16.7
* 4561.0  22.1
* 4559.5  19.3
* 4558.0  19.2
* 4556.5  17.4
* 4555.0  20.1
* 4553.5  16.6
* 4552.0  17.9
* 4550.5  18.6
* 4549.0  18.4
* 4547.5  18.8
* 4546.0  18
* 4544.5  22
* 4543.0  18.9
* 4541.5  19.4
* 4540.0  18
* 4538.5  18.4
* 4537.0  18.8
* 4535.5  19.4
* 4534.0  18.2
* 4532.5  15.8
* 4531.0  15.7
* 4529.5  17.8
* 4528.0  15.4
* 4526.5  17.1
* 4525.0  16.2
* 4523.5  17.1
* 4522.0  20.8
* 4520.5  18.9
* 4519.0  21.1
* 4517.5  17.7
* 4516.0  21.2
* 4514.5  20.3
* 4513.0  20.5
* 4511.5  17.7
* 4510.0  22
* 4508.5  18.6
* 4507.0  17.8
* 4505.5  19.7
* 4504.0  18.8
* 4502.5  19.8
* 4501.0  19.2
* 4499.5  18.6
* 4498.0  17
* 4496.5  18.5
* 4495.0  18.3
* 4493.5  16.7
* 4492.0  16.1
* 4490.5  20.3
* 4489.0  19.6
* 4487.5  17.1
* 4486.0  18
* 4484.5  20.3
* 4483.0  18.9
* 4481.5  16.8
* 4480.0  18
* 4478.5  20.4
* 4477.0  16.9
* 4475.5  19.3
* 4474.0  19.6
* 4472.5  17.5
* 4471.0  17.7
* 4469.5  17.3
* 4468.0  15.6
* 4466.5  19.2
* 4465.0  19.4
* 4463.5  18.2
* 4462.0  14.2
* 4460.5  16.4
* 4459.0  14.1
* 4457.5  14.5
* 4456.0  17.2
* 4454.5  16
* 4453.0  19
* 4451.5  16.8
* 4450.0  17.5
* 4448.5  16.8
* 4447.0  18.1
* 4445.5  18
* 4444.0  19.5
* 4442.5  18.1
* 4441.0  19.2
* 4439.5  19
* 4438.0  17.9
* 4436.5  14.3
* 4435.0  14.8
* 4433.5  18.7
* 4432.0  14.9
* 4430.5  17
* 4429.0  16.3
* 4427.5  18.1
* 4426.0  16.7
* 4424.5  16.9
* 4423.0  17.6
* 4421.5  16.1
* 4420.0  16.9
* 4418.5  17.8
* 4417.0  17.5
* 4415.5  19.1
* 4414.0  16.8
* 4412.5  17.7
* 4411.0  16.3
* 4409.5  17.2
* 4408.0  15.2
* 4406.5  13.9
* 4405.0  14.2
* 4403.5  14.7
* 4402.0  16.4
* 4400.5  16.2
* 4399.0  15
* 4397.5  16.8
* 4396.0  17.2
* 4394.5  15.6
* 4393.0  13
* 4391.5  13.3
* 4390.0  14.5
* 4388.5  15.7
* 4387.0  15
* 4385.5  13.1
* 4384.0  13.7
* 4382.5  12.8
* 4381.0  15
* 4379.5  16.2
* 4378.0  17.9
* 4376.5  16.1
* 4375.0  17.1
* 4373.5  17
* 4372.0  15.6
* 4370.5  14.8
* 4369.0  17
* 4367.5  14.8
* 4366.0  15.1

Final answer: -0.05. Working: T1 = -0.1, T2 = 4.3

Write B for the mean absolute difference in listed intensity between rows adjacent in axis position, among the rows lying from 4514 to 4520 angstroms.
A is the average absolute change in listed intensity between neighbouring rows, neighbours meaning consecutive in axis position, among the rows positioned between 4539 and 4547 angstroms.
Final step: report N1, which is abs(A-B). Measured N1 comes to 0.35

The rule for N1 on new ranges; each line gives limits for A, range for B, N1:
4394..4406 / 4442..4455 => 0.31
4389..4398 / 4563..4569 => 1.55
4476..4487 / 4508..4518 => 0.37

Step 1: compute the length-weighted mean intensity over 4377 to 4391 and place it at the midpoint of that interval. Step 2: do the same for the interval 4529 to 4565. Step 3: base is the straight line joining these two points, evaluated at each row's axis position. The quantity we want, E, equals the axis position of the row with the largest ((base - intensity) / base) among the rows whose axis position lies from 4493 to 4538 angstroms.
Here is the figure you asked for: 4528.0 angstroms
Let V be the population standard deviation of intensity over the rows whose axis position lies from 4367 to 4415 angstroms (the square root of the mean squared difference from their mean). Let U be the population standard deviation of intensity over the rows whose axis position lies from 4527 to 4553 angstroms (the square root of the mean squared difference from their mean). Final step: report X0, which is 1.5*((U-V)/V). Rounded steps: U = 1.51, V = 1.4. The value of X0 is 0.1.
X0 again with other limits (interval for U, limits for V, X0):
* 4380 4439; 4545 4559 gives 1.0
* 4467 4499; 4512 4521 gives 0.2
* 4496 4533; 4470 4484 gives 0.8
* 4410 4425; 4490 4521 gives -0.7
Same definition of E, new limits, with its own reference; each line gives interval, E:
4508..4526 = 4525.0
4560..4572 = 4570.0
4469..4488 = 4481.5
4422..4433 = 4432.0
